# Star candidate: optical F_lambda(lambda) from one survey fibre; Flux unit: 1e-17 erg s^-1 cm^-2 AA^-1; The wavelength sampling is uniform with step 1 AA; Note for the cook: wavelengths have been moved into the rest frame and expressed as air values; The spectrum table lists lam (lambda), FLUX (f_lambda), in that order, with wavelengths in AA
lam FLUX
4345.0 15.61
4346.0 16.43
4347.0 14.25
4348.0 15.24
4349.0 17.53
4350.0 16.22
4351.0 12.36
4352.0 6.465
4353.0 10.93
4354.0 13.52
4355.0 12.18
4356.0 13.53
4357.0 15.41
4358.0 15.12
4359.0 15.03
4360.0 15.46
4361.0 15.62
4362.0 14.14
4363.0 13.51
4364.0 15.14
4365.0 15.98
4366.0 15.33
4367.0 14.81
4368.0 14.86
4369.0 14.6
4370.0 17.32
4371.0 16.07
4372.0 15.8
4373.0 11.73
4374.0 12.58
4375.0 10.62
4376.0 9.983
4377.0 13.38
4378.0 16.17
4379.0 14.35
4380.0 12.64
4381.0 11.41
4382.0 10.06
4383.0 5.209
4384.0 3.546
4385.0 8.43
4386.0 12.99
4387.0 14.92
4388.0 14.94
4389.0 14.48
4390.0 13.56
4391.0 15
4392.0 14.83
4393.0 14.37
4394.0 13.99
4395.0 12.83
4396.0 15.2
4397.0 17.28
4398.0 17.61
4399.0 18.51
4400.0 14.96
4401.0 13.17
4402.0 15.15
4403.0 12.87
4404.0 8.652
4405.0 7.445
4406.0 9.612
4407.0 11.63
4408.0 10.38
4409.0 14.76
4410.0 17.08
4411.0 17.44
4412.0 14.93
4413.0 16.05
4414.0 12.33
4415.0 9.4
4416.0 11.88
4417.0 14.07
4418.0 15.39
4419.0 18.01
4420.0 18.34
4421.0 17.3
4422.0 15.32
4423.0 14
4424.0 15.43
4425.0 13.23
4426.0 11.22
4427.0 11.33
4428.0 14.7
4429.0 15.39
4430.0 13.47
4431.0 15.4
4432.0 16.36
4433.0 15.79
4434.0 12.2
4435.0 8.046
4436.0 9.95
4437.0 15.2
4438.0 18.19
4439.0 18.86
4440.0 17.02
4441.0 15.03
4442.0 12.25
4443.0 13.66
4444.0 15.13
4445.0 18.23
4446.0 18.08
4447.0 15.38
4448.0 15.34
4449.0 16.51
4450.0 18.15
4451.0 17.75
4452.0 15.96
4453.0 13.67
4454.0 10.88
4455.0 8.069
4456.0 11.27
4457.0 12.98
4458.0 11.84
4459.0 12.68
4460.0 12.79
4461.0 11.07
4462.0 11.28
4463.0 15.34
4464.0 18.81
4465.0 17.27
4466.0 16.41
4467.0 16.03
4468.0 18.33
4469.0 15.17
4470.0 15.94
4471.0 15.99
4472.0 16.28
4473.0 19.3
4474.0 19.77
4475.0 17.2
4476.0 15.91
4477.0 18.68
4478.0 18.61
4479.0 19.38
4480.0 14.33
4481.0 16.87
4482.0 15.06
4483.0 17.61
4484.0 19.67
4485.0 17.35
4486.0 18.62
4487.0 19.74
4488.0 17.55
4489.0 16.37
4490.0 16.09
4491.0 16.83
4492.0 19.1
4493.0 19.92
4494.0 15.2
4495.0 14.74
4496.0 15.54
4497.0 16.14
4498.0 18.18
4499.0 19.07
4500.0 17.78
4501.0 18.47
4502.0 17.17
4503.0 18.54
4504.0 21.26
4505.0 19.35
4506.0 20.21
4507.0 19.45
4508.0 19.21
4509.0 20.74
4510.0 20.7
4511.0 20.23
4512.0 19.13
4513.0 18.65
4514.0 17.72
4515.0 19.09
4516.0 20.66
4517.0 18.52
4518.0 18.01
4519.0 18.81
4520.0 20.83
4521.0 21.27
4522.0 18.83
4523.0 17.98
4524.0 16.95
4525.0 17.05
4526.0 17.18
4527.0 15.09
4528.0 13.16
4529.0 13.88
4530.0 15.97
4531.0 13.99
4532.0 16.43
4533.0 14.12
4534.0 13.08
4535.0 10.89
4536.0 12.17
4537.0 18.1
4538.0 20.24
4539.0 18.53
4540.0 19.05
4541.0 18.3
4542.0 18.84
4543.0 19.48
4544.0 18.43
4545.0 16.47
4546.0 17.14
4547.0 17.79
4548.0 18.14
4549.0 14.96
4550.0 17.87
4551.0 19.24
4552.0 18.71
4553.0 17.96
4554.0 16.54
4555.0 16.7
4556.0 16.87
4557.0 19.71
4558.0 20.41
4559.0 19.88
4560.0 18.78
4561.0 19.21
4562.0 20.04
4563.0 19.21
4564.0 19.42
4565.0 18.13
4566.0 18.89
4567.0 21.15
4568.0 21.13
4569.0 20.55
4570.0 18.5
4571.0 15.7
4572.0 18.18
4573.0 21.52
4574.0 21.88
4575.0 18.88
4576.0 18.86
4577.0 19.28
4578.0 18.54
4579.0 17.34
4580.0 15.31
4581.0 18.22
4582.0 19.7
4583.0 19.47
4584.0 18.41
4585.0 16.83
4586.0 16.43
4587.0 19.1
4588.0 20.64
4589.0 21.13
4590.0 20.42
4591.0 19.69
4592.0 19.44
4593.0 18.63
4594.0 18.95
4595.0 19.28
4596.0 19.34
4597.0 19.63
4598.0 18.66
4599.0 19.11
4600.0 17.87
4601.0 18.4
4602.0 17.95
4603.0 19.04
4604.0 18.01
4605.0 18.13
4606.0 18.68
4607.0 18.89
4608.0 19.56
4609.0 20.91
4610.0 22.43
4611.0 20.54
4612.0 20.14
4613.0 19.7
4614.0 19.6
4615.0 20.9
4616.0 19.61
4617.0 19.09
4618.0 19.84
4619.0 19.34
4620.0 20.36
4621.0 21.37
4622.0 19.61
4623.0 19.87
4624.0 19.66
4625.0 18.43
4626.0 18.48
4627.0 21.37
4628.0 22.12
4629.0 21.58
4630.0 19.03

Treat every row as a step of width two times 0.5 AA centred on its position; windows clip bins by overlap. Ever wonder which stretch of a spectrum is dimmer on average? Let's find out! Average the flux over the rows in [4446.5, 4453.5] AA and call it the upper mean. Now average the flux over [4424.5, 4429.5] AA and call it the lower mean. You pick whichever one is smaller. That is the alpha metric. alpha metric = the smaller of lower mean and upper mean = 13.2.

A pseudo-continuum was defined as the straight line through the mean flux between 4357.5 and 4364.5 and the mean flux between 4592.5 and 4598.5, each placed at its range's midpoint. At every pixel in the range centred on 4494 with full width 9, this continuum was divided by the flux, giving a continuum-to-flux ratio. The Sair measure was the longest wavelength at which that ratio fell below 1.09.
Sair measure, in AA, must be 4498.0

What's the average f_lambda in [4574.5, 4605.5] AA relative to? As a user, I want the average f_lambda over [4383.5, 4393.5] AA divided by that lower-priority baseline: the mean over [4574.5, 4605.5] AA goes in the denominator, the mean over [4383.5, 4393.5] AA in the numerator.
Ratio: 0.68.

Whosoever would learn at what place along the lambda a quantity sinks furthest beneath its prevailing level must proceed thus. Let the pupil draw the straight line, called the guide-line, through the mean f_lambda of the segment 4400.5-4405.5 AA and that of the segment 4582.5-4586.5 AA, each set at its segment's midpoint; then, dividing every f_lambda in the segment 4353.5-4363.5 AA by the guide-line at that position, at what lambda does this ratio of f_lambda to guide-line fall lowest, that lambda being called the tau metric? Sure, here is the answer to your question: 4355.0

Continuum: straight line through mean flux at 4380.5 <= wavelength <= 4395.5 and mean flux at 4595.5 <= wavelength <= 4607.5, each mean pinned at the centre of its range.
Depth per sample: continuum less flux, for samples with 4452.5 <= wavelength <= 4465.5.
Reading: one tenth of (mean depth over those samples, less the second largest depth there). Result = -0.191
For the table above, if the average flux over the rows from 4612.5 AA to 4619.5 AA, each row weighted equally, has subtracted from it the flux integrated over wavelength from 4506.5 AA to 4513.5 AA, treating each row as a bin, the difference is -118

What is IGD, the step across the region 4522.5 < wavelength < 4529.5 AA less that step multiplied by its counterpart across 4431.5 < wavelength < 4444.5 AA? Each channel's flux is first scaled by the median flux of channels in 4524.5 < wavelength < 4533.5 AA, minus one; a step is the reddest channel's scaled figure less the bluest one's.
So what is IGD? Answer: -0.3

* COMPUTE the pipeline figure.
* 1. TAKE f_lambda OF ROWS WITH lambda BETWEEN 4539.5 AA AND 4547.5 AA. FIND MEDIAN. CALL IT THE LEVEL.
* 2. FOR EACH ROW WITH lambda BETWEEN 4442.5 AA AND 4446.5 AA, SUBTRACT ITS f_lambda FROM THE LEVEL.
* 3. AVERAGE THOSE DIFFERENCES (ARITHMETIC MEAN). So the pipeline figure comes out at 2.1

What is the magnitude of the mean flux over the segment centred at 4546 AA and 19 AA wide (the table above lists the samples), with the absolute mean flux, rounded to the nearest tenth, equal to 18.0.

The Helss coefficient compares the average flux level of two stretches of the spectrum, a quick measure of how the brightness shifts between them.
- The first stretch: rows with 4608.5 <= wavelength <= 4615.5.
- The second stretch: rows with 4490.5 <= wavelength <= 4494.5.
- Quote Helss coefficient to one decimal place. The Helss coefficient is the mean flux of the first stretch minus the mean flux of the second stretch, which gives 2.8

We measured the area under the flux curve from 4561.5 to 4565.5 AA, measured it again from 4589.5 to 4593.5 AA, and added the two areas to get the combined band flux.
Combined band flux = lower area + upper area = 155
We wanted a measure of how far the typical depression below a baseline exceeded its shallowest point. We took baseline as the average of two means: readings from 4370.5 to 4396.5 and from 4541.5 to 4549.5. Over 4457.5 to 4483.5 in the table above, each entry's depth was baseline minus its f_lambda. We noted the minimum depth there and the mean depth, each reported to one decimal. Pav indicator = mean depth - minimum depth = 3.7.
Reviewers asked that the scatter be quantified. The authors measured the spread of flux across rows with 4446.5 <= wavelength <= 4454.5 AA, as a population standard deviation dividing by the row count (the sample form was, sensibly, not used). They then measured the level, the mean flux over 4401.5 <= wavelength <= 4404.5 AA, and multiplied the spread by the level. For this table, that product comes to 27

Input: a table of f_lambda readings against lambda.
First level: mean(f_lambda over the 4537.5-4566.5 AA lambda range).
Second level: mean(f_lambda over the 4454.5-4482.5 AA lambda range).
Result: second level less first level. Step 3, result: -3.0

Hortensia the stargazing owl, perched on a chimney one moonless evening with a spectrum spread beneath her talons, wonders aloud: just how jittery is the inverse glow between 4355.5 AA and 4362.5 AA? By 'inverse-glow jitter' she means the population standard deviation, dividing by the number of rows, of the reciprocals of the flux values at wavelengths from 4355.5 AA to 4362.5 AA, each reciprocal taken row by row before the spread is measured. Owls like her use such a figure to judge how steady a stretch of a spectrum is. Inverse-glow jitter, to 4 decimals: 0.0034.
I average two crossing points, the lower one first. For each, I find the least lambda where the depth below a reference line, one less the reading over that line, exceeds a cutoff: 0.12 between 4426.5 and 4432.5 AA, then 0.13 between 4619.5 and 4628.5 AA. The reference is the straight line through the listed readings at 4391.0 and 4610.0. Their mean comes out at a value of 4524.5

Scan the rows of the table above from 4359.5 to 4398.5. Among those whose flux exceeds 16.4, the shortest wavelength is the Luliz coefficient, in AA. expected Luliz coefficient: 4370.0 AA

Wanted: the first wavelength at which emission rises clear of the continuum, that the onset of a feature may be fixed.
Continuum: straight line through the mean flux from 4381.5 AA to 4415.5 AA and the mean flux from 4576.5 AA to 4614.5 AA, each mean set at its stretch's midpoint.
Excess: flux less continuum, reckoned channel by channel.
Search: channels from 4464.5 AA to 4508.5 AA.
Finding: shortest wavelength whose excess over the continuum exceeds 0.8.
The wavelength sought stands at 4465.0 AA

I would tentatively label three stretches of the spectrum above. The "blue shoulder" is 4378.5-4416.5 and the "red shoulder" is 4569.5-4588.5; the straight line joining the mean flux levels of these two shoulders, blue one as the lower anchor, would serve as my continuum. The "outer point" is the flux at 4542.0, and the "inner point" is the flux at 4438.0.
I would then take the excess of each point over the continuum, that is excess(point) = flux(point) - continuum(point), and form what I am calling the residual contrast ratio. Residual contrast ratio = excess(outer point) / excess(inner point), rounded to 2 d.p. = 0.36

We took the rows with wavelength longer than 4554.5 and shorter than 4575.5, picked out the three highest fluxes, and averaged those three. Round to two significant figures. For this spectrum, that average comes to 22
